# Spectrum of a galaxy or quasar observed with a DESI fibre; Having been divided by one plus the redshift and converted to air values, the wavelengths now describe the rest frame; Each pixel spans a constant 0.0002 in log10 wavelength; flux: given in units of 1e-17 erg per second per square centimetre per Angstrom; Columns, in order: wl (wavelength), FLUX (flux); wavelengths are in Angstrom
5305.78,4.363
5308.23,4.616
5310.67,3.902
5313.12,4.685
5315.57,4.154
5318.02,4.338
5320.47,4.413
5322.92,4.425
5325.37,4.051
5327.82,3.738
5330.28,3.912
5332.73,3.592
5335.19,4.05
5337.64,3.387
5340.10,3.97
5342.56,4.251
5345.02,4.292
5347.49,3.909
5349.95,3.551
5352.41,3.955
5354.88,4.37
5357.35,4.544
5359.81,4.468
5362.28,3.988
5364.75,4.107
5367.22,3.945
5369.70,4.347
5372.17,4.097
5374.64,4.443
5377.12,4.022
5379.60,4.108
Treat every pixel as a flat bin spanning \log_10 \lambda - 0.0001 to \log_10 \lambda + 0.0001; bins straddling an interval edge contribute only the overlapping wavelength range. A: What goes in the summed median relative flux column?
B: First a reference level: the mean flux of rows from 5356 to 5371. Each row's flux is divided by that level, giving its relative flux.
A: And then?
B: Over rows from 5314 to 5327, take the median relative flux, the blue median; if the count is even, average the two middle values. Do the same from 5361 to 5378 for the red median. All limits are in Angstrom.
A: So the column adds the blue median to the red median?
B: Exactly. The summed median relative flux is 1.99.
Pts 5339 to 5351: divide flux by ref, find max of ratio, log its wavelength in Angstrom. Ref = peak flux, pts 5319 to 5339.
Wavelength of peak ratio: 5345.02 Angstrom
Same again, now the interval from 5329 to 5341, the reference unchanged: 5335.19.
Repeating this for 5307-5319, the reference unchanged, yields 5313.12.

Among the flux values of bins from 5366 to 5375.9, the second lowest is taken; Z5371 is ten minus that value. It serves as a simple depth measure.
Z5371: 5.90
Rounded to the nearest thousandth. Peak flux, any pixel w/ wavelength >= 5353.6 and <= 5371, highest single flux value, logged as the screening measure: 4.544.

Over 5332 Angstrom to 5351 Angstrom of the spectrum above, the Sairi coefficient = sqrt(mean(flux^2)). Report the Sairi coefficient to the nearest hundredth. 3.89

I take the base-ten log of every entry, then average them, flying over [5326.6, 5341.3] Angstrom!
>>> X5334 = 0.576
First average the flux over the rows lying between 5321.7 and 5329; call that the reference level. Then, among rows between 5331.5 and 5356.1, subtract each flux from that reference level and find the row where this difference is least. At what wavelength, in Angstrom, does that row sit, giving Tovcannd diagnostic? 5354.88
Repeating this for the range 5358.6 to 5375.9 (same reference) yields 5359.81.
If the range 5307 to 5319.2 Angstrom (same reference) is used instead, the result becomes 5313.12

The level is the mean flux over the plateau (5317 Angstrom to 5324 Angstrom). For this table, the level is 4.39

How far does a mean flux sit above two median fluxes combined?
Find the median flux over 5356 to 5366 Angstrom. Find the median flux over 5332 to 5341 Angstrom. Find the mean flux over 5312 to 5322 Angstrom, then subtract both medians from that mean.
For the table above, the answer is -3.67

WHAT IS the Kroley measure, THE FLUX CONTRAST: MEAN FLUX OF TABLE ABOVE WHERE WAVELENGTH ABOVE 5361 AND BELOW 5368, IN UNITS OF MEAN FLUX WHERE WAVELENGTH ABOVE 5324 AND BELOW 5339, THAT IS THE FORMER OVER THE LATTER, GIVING 1.06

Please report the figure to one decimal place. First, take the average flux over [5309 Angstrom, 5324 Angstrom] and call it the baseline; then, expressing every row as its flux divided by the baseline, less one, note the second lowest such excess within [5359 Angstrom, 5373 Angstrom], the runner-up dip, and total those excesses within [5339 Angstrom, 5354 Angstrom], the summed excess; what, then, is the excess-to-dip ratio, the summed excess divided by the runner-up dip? 6.0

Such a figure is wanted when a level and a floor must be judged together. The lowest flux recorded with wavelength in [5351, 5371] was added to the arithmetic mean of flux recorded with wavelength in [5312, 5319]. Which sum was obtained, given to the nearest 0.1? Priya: 8.3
